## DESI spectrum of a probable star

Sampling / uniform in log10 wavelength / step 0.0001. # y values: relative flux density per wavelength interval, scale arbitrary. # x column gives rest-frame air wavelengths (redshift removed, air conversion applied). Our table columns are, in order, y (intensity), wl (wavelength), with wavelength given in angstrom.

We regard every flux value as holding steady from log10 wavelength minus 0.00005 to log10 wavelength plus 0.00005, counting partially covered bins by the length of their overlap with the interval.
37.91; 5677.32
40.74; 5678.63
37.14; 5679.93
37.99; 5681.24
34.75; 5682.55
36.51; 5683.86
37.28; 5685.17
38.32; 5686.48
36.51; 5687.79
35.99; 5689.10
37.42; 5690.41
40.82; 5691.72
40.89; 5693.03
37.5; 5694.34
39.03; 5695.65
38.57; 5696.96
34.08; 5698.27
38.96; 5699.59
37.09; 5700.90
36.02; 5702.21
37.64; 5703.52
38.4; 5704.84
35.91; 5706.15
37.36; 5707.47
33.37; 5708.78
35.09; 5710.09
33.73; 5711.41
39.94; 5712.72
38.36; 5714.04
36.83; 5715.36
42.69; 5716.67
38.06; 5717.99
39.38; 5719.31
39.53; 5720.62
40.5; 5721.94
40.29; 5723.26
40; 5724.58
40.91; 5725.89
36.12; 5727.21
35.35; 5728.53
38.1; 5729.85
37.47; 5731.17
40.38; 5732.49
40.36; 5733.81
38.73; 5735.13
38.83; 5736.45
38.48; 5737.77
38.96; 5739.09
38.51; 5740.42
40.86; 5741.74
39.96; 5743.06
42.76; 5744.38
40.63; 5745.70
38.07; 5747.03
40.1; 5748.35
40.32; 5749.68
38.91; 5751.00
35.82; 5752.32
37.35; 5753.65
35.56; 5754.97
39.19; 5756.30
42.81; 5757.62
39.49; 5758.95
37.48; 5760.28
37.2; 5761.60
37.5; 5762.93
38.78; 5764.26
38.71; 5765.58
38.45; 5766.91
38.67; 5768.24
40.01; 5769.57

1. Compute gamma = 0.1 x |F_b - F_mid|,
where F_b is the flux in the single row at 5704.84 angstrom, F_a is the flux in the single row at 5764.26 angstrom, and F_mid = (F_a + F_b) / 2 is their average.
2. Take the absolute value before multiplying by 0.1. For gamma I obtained 0.019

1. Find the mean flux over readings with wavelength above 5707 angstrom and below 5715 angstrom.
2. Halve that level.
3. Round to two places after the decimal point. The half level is 18.15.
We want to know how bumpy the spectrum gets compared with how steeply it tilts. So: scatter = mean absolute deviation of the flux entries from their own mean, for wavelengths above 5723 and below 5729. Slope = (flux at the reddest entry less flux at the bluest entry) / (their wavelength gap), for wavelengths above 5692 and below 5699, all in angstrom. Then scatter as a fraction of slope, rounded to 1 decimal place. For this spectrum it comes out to -1.7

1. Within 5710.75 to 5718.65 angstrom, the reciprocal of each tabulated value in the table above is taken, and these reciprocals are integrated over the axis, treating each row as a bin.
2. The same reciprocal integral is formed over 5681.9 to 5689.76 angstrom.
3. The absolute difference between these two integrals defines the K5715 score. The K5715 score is 0.0077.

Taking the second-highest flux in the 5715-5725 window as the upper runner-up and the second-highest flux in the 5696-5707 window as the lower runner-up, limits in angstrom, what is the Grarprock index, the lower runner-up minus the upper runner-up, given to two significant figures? -1.9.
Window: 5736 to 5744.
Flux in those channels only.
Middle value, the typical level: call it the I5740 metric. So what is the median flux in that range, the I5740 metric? 38.9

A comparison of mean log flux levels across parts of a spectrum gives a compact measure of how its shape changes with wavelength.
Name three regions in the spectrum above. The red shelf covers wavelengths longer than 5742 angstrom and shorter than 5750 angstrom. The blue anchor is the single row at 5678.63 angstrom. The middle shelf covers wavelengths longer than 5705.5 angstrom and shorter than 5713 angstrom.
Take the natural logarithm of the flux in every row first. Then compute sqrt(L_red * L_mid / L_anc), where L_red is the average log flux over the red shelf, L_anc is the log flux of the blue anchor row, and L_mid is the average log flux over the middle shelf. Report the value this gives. 1.89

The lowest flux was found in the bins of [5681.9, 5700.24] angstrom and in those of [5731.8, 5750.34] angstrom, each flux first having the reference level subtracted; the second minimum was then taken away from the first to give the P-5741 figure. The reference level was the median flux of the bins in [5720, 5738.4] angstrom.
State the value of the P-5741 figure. -4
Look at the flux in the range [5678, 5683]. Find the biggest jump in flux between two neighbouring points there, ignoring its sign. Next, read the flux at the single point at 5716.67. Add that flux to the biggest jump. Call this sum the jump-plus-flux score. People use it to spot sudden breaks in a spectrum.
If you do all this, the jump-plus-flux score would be 46.3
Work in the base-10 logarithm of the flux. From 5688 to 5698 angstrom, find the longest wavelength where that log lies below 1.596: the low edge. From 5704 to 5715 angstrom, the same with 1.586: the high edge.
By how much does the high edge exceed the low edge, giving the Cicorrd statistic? 17.1 angstrom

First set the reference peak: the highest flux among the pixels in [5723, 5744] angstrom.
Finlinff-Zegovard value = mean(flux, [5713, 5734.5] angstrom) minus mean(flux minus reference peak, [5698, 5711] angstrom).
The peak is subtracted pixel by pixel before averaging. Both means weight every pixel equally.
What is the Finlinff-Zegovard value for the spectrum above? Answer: 43.5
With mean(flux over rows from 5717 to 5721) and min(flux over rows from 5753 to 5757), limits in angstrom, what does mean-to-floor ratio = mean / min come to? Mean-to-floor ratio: 1.10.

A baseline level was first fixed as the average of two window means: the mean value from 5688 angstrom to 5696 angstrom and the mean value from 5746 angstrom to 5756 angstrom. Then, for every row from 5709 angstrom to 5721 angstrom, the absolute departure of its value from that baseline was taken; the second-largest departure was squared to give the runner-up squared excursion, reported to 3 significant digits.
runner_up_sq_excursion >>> 19.2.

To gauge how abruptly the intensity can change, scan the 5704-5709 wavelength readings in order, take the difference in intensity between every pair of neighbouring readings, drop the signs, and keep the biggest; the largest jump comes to 4.0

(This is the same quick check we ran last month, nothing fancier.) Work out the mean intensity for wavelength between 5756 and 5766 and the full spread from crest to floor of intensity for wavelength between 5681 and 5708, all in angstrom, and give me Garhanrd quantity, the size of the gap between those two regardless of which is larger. 32.1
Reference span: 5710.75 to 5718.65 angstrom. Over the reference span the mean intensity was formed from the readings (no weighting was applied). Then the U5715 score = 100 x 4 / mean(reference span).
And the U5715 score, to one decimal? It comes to 10.5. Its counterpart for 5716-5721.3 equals 10.0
